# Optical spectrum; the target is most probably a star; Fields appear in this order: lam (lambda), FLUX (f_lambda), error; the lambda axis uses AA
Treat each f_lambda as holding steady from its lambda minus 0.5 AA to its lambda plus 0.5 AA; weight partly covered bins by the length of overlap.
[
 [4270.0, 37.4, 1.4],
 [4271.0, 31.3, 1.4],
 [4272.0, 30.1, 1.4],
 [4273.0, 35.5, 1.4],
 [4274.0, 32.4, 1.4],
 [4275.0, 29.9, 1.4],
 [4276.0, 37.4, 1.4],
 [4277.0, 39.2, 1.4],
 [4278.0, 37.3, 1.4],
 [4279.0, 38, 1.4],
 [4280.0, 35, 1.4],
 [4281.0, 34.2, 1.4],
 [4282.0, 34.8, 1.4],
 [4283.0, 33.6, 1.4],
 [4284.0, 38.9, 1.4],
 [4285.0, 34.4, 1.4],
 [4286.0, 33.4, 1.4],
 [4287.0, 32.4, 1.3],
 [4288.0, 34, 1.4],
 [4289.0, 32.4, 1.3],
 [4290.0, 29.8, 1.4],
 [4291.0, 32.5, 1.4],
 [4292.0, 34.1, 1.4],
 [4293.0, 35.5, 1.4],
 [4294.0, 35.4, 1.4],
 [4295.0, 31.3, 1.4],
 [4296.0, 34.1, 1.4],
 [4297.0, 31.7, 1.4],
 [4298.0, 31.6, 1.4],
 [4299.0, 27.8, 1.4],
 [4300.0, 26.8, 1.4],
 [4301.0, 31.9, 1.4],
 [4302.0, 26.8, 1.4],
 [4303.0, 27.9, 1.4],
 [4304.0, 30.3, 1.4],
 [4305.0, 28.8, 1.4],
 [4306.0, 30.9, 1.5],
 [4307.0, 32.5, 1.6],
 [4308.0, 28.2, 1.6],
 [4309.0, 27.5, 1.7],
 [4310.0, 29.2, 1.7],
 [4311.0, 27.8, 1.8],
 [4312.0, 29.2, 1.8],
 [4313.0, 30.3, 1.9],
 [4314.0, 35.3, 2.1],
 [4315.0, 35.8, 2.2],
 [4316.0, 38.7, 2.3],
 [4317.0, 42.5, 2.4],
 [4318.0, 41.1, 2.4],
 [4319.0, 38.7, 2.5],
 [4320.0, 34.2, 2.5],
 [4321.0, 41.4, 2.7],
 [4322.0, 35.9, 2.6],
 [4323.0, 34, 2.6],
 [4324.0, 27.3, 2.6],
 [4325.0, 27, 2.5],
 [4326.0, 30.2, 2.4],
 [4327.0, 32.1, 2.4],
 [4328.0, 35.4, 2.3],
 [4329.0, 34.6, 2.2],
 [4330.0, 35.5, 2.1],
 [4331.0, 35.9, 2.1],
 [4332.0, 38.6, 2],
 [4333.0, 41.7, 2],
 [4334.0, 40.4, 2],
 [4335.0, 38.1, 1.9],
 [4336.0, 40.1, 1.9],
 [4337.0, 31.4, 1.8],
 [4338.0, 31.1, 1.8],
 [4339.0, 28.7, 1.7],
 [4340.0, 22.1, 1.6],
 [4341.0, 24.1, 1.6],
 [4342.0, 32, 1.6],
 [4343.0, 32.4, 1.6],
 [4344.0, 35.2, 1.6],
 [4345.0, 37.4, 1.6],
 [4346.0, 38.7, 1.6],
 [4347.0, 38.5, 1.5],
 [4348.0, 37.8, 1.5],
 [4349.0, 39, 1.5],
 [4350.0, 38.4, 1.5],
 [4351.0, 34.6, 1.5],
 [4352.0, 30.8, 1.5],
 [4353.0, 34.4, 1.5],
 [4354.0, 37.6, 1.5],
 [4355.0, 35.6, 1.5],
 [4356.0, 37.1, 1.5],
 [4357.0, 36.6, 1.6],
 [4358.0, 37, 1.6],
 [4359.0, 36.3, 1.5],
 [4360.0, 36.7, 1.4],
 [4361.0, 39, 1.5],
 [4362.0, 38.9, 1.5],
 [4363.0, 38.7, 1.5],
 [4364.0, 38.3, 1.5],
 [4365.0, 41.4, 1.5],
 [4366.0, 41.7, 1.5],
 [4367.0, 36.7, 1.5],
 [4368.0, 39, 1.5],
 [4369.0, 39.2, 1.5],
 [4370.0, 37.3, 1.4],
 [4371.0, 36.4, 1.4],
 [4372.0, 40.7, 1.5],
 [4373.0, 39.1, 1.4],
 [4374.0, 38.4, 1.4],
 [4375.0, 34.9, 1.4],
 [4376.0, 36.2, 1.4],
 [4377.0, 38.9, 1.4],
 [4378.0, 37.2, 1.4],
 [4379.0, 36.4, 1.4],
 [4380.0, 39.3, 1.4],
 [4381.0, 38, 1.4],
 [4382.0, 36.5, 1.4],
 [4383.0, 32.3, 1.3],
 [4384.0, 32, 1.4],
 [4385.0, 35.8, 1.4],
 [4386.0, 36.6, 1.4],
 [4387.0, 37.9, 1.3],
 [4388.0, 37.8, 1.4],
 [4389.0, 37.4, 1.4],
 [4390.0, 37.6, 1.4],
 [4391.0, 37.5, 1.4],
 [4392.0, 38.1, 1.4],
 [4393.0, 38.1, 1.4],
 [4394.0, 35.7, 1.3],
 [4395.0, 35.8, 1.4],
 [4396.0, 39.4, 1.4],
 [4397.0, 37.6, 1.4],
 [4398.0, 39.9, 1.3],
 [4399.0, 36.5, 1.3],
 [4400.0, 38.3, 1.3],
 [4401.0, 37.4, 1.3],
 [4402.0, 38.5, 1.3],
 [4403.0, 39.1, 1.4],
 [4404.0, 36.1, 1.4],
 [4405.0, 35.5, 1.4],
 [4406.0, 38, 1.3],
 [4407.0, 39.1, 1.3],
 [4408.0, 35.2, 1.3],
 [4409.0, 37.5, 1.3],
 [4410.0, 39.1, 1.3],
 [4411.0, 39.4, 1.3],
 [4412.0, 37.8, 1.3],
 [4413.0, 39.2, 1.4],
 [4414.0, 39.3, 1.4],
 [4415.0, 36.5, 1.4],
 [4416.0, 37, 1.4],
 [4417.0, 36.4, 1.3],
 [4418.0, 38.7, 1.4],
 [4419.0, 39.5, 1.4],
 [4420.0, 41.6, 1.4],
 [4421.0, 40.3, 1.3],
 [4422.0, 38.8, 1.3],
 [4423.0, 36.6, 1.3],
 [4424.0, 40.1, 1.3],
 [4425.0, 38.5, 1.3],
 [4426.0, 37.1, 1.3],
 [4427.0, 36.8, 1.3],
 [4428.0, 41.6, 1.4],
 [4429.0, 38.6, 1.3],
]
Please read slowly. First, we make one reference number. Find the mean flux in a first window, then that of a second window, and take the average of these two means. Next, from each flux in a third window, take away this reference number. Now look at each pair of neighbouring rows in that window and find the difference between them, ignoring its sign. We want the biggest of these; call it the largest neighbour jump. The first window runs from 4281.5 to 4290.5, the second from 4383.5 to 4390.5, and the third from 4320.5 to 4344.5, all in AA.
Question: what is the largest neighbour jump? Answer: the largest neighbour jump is 8.7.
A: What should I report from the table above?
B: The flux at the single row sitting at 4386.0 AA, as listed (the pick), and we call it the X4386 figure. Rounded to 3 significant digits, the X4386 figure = 36.6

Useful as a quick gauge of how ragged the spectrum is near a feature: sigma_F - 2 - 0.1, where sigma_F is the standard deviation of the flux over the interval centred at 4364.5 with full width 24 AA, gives -0.2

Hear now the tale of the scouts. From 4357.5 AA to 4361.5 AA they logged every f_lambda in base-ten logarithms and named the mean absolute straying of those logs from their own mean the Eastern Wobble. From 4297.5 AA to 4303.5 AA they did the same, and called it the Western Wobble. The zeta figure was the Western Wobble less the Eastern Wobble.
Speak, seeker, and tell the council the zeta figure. 0.019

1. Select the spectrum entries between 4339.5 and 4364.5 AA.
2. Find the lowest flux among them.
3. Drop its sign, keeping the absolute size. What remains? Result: 22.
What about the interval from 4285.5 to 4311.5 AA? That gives 27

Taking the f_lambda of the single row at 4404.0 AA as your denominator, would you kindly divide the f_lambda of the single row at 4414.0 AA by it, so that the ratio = 1.09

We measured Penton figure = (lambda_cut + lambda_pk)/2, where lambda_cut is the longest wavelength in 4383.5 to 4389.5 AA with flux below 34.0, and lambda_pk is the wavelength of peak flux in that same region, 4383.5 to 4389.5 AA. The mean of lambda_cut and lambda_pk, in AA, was 4385.5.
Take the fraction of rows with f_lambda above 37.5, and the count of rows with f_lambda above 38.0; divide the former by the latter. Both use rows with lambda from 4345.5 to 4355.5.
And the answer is 0.15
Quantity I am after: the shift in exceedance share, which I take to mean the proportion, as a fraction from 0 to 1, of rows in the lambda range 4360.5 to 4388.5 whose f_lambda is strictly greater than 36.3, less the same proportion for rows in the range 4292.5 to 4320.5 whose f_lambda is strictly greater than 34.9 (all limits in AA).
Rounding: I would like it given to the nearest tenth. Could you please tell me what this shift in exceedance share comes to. 0.5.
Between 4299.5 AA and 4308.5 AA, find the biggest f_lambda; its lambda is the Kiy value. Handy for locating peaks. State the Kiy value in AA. 4307.0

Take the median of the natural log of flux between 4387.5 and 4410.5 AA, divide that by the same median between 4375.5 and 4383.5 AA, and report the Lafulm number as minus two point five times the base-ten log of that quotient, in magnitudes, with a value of -0.006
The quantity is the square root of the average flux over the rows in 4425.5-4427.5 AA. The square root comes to 6.08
